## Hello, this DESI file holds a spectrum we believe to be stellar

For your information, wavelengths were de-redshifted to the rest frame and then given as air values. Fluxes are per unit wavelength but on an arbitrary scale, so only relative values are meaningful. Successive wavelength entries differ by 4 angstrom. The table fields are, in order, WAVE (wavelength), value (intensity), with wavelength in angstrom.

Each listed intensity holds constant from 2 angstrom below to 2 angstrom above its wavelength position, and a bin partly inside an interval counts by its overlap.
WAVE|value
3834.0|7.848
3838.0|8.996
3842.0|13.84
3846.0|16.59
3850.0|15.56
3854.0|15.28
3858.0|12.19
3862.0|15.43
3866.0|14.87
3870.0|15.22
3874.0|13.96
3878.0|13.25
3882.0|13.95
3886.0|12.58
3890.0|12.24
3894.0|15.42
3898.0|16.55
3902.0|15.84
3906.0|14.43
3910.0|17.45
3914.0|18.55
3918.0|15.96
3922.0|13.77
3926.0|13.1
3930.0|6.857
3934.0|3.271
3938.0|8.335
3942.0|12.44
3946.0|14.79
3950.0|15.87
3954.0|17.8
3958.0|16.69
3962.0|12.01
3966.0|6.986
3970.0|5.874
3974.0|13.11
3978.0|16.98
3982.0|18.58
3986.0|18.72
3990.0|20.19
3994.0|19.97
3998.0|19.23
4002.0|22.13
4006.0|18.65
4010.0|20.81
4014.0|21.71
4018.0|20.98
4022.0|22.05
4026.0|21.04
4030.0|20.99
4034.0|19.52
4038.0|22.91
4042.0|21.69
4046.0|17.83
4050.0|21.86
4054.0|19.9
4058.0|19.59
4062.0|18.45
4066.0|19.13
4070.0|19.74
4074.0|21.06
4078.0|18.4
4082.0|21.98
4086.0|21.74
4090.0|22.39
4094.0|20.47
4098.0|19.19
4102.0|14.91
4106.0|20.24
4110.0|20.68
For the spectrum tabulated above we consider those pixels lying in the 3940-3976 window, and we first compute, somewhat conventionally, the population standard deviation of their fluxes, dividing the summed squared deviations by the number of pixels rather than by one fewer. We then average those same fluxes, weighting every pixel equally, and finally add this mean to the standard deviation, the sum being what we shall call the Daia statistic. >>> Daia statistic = 17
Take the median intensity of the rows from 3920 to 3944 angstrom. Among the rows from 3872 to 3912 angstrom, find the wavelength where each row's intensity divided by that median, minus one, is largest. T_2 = 3910.0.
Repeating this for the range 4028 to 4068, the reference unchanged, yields 4038.0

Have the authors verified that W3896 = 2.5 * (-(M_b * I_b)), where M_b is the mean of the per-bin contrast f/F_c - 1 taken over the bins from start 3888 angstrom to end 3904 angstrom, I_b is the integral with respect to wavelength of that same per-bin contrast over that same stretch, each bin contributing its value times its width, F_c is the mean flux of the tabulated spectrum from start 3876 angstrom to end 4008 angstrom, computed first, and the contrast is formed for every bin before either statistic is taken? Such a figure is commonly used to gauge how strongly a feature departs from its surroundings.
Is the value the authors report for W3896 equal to 0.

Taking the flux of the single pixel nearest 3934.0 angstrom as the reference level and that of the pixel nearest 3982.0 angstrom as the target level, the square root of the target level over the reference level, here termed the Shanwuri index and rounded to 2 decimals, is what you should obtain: 2.38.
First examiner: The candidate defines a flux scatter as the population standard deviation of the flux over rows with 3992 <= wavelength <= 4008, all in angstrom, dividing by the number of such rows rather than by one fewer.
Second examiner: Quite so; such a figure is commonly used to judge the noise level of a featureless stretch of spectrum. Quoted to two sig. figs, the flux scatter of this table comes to 1.3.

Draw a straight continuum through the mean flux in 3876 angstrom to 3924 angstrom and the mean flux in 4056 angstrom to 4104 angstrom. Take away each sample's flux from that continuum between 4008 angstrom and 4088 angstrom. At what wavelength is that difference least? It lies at 4038.0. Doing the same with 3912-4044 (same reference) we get 4002.0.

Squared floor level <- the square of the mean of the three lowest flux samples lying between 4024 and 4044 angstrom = 421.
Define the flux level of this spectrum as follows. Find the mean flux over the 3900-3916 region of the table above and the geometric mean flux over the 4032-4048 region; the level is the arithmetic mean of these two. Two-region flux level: 18.5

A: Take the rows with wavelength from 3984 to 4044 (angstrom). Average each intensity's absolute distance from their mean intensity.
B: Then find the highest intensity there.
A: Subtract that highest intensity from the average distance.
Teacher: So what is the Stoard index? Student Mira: -21.8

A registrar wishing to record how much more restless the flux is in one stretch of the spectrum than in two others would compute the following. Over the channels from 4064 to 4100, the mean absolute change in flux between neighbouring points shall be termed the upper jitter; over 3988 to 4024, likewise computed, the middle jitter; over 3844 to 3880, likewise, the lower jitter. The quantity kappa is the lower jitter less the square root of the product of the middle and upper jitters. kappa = -0.2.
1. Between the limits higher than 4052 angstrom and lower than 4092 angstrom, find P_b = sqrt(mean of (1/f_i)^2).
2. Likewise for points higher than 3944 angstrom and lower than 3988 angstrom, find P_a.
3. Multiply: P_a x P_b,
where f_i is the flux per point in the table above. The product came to 0.0044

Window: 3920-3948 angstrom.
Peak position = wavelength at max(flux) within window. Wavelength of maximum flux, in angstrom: 3946.0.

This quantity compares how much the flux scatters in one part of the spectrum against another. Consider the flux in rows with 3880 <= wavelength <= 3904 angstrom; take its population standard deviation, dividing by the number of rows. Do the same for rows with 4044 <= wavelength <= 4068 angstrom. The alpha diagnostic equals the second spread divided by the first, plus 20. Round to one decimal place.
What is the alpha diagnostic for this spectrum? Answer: 20.8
